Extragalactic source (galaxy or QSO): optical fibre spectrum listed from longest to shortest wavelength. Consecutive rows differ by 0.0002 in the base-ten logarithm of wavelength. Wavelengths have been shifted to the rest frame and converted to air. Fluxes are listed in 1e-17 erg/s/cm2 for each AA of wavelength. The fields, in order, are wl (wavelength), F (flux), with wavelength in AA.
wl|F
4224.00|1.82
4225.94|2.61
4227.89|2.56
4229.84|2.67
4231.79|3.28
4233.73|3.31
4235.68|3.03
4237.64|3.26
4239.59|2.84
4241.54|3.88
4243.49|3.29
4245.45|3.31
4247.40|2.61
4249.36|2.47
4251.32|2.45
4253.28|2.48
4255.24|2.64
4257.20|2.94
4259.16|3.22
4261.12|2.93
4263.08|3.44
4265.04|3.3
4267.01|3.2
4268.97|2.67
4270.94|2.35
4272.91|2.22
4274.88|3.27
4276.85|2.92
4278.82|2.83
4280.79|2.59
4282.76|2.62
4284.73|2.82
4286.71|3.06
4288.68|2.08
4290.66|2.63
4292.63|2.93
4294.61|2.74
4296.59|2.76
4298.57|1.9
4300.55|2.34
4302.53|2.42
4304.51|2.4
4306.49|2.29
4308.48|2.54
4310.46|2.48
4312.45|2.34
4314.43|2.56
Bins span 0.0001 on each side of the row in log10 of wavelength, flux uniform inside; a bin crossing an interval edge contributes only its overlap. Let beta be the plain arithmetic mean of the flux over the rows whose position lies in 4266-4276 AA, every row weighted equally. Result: 2.74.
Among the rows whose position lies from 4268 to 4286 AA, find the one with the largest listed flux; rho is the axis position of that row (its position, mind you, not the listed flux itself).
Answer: 4274.88 AA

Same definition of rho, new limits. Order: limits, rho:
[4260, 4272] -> 4263.08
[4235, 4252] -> 4241.54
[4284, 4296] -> 4286.71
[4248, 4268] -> 4263.08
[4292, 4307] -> 4292.63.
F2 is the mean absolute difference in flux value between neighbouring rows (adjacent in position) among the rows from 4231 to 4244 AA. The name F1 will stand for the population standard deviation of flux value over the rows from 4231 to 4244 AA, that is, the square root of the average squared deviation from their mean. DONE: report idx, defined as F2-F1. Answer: 0.13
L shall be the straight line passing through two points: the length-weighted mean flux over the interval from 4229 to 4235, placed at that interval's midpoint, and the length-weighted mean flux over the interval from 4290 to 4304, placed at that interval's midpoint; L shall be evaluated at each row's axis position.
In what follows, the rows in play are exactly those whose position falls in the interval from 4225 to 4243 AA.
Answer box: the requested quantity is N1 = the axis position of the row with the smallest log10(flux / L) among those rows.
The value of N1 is 4227.89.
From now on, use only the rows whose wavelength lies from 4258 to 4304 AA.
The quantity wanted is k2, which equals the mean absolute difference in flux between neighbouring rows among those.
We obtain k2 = 0.35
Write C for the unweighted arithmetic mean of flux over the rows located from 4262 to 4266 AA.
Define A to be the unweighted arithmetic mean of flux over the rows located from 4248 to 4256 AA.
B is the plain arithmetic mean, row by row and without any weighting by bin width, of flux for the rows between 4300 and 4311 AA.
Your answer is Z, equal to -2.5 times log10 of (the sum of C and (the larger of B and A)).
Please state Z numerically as -1.92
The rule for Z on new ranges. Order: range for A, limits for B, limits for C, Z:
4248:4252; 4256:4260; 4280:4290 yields -1.89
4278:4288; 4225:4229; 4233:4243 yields -1.95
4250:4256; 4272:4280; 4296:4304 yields -1.78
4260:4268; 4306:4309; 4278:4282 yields -1.93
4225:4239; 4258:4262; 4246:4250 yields -1.87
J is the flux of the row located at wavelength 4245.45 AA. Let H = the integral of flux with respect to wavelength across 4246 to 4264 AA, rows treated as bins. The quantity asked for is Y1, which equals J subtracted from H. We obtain 47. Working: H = 51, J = 3.31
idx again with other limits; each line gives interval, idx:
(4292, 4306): -0.05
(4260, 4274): -0.15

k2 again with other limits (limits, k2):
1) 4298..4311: 0.16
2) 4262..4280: 0.34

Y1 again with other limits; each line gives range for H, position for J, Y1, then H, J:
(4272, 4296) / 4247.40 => 63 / 65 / 2.61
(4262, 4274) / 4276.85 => 31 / 34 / 2.92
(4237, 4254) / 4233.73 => 47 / 50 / 3.31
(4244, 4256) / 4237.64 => 29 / 32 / 3.26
